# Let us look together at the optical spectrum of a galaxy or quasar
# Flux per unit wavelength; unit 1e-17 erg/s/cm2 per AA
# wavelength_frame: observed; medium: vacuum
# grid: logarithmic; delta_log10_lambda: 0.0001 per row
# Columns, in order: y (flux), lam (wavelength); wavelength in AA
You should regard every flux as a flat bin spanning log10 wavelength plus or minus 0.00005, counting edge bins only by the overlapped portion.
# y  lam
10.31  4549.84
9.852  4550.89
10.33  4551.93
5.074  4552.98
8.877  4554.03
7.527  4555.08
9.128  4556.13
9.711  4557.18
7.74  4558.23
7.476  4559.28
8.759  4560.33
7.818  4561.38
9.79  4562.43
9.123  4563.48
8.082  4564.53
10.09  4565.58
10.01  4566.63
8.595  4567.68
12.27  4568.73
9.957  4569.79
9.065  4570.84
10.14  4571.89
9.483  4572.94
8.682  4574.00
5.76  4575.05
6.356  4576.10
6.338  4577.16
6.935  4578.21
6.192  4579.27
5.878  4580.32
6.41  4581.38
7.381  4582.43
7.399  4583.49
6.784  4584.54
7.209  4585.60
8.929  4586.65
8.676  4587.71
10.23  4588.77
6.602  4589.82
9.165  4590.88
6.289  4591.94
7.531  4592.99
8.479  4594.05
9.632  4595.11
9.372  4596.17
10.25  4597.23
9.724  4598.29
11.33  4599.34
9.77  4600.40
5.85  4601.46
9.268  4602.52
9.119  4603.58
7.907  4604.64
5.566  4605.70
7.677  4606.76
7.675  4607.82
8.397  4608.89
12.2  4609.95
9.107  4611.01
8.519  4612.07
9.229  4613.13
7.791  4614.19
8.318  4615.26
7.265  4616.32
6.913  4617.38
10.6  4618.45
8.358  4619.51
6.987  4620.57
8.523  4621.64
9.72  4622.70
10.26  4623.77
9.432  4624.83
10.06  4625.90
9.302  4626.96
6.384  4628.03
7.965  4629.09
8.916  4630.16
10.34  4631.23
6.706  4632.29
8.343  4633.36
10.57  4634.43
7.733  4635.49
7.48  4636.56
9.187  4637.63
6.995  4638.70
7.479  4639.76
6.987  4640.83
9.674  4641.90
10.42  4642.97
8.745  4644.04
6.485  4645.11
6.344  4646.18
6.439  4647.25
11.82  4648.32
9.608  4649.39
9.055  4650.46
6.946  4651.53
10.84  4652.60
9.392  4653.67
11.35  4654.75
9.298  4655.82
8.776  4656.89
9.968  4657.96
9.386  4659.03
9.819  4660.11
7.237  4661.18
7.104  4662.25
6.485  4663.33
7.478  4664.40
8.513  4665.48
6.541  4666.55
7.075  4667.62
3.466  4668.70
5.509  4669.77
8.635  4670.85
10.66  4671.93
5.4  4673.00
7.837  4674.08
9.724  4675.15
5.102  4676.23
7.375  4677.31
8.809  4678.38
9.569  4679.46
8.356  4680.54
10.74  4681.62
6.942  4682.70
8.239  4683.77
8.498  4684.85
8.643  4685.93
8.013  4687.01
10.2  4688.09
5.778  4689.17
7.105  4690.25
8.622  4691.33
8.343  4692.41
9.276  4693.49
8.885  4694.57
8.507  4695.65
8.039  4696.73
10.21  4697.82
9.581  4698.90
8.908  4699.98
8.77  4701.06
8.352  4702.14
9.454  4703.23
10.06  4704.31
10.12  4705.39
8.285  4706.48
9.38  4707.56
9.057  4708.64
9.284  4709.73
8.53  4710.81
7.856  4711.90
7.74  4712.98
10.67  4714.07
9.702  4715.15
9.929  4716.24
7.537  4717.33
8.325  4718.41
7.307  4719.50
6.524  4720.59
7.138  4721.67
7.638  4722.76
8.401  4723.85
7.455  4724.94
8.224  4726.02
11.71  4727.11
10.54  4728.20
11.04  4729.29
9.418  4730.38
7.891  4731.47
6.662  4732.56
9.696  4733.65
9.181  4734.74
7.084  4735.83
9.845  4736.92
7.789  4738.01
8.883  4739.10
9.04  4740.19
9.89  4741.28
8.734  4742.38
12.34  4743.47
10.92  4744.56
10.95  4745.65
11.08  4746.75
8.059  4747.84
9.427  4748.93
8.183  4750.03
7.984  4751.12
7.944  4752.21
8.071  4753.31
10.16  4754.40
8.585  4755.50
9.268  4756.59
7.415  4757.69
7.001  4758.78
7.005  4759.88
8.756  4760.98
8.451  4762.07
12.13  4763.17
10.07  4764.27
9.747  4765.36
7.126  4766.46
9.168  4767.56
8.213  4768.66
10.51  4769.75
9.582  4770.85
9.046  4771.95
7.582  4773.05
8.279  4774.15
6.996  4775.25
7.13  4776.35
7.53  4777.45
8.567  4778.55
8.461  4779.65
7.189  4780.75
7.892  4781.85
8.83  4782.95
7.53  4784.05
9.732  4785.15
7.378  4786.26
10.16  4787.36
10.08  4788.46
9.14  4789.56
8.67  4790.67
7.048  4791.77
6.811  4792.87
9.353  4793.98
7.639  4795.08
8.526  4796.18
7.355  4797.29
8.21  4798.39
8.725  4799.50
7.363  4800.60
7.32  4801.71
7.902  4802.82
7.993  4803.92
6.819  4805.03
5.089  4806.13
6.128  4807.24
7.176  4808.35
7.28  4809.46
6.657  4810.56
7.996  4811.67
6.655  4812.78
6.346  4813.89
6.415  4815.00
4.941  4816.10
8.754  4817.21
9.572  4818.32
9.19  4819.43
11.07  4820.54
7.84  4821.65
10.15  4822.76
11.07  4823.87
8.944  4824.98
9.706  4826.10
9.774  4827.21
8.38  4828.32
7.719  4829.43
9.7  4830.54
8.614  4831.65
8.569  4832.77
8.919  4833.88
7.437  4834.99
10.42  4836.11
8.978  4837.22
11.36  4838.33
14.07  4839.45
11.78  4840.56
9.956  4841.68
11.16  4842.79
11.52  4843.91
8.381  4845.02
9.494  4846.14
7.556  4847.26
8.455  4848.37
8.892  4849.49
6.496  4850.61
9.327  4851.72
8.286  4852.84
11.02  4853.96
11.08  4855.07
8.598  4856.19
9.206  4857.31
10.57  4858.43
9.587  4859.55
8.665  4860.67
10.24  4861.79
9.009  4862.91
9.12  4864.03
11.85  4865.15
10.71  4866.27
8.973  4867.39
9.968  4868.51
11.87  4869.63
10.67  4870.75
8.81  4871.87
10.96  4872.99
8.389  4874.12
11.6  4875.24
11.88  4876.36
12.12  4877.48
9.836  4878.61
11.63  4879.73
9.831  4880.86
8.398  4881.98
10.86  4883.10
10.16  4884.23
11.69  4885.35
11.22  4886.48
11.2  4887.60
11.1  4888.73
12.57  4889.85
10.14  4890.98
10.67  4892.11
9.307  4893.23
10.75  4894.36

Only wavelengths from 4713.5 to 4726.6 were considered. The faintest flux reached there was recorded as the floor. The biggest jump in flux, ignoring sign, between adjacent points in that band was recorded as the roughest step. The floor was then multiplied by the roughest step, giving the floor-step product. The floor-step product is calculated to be 16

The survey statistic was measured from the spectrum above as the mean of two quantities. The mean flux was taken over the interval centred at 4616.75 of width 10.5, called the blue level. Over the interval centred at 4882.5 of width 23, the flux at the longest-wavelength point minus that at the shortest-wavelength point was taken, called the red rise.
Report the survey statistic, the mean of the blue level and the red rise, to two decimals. 4.37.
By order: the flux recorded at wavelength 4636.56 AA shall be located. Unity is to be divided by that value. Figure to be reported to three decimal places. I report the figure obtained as 0.134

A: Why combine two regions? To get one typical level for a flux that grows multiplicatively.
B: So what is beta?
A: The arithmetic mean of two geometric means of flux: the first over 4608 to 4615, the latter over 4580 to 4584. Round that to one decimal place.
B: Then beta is 7.9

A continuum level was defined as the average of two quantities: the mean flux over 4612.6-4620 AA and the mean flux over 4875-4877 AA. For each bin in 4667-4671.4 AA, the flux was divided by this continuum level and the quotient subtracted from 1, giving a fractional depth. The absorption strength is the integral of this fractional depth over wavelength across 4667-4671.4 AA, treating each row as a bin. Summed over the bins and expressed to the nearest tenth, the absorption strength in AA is 1.7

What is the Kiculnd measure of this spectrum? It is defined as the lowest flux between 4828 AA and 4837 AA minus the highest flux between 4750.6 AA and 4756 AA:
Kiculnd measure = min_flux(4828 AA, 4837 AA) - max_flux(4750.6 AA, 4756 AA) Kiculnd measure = -2.7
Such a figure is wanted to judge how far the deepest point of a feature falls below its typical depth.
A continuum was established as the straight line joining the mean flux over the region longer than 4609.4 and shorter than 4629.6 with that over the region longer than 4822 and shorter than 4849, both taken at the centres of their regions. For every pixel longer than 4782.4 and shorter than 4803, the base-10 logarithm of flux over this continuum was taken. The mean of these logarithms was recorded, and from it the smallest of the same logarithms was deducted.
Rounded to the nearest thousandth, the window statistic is 0.083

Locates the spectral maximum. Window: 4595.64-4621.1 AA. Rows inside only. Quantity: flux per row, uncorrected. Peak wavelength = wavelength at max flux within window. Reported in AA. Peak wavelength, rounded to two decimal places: 4609.95 AA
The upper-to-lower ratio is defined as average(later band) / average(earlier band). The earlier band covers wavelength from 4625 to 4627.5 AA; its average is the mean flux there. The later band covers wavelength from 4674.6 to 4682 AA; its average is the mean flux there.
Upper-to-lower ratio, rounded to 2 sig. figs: 0.88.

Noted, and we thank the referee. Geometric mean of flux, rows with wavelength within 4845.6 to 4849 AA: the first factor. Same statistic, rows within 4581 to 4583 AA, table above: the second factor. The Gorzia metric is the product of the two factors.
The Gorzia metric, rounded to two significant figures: 58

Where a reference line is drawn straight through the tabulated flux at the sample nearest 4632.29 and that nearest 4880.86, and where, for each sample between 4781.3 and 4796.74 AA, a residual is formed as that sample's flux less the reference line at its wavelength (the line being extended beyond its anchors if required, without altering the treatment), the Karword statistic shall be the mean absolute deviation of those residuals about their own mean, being 0.95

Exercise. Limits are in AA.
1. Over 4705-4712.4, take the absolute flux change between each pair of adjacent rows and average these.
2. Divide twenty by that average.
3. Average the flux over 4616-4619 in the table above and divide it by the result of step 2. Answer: 0.34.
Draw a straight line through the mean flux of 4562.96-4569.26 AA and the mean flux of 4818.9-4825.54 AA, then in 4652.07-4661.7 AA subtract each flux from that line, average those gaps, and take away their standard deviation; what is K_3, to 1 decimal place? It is -1.0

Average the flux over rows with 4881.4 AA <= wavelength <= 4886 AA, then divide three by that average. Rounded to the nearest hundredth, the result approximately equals 0.29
